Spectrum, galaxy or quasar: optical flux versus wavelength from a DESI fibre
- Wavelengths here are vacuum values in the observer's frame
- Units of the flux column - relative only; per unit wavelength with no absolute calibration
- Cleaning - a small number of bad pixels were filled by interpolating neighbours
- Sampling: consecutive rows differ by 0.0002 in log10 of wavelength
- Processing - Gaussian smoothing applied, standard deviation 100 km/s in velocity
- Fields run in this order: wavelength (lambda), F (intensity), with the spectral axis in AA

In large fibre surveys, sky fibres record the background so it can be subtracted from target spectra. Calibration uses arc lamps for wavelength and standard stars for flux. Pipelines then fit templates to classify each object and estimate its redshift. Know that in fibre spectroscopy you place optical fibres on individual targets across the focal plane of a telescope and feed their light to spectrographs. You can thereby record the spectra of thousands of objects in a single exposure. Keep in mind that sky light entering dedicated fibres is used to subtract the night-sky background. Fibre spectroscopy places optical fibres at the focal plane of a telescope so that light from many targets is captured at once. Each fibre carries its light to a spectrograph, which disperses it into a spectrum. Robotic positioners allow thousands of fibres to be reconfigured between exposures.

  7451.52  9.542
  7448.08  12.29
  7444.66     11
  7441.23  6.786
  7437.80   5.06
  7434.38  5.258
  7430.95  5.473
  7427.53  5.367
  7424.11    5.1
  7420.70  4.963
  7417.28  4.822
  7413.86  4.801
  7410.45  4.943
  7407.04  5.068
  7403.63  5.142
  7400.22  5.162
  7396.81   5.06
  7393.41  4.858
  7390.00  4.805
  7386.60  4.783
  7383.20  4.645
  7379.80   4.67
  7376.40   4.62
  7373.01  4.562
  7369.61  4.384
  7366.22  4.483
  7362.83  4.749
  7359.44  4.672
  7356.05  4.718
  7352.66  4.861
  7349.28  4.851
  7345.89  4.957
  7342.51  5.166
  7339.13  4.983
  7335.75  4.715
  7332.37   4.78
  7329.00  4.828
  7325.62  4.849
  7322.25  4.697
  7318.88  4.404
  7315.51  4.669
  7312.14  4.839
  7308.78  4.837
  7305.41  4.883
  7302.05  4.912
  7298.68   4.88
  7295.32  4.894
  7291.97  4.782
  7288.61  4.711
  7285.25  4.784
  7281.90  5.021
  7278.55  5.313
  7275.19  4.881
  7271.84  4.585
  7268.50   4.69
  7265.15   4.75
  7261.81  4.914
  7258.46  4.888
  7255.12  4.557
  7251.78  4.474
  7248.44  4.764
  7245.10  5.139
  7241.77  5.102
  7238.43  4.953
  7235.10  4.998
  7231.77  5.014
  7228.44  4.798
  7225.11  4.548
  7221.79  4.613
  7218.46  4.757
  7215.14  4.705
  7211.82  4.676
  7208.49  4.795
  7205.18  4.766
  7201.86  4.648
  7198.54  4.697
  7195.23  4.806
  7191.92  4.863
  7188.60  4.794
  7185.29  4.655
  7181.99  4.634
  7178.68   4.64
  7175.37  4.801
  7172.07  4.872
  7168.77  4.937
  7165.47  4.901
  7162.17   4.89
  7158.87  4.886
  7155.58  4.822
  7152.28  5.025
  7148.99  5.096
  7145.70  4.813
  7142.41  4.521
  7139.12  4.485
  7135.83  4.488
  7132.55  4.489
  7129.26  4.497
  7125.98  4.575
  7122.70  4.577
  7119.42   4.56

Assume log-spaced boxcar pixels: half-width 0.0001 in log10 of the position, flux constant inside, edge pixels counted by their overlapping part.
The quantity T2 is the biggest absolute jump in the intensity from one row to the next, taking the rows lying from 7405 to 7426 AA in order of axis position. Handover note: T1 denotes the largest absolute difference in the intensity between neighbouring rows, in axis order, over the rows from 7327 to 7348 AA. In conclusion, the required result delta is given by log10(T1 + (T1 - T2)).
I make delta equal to -0.4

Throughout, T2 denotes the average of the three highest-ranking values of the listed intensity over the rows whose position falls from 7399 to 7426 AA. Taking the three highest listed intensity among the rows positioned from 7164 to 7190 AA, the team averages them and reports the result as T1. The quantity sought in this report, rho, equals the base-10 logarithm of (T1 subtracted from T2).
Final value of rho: -0.64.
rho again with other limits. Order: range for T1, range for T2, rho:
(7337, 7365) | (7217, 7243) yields -2.57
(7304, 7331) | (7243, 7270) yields -0.91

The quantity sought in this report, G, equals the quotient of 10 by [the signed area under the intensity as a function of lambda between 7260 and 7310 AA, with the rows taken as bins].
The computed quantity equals 0.04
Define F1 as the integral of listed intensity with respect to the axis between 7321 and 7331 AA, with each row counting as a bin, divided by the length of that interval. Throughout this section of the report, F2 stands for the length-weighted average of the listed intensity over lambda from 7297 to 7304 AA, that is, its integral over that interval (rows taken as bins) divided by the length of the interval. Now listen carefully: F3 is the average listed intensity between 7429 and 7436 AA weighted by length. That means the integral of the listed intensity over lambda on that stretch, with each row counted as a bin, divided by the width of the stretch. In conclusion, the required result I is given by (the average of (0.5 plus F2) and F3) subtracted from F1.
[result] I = -0.6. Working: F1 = 4.80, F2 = 4.89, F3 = 5.36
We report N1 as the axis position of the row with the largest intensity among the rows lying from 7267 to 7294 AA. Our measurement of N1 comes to 7278.55 AA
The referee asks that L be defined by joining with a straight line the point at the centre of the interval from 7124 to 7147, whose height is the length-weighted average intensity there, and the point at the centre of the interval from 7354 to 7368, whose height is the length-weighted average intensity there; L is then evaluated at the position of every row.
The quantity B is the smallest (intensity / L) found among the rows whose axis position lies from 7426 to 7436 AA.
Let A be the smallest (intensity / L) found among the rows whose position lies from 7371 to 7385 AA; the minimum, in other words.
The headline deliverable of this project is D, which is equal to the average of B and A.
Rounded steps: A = 0.98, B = 1.12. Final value 1.05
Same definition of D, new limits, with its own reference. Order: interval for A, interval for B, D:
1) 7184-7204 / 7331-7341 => 1.01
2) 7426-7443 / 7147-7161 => 1.07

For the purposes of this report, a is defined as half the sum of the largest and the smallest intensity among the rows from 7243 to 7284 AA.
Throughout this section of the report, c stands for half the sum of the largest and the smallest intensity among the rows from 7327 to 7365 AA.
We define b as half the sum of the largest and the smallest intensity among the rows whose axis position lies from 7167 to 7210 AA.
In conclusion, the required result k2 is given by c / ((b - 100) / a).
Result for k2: -0.253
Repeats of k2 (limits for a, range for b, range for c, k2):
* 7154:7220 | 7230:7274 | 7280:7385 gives -0.240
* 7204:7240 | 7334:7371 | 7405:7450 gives -0.429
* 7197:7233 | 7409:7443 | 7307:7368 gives -0.243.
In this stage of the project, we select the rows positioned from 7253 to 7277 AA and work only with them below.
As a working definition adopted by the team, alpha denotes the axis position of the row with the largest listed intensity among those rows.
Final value 7261.81 AA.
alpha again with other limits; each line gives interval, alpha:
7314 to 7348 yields 7342.51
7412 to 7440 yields 7430.95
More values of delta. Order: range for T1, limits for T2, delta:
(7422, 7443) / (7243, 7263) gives 0.5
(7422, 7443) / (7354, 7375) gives 0.5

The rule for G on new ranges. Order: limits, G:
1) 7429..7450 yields 0.06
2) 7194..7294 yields 0.02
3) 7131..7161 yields 0.07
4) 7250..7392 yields 0.01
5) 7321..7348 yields 0.08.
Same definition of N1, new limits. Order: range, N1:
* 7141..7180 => 7148.99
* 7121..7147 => 7145.70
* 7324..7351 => 7342.51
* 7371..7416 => 7400.22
